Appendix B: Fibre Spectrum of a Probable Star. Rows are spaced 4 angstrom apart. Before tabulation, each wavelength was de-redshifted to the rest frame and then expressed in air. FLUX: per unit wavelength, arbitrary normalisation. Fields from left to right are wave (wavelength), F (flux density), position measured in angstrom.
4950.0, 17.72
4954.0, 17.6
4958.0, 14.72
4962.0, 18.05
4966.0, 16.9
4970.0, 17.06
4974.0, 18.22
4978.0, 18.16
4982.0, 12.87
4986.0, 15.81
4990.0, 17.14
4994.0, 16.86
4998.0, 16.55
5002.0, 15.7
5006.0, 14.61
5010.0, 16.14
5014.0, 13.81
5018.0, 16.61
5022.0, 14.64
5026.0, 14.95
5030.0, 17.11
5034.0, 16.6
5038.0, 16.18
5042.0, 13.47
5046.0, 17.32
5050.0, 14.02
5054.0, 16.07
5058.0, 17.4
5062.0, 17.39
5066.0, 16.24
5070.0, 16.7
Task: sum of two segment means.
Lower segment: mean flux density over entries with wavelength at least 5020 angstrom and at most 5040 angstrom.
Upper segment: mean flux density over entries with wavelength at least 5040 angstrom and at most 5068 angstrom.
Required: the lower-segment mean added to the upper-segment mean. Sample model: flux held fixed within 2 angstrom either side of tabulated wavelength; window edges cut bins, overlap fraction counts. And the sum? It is 31.9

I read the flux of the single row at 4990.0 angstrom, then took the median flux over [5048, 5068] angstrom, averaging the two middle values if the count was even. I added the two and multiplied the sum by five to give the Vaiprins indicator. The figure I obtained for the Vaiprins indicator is 167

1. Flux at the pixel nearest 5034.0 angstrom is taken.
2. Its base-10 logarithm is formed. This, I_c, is 1.22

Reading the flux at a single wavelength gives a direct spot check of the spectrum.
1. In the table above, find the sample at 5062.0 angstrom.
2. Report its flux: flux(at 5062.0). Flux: 17.39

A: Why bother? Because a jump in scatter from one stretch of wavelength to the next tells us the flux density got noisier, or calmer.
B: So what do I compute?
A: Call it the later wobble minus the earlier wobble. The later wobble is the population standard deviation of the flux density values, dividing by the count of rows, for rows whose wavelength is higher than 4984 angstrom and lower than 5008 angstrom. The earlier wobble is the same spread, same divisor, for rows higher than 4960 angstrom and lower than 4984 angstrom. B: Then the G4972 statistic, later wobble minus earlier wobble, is -1.0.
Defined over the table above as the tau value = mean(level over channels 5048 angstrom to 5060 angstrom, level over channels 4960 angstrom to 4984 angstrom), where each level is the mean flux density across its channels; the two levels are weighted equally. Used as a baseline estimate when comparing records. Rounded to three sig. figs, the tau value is 16.4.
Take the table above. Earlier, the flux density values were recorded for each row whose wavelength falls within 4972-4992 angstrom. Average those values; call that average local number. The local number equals 16.4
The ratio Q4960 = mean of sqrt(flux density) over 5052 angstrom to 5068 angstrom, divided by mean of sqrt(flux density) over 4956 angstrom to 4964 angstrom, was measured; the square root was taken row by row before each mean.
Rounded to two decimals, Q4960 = 1.01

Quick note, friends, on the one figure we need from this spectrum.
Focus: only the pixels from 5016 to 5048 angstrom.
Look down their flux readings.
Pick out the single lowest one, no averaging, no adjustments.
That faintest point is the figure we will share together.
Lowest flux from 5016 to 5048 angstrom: 13.47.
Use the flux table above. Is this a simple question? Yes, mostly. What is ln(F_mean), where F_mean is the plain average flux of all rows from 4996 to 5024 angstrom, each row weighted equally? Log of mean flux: 2.74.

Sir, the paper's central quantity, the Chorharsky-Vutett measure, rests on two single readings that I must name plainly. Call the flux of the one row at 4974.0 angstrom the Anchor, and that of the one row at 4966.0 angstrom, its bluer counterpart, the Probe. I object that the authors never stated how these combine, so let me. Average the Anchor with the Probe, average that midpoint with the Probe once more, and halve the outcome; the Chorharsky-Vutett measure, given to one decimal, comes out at 8.6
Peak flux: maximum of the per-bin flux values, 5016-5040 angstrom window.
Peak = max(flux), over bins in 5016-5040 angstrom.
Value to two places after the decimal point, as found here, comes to 17.11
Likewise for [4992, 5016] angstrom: 16.86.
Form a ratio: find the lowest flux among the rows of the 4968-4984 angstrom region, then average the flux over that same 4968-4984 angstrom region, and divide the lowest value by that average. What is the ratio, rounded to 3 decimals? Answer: 0.776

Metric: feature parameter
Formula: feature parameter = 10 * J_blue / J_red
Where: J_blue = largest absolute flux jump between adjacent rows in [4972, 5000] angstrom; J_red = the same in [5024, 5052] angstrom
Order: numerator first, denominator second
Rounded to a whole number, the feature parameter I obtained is 14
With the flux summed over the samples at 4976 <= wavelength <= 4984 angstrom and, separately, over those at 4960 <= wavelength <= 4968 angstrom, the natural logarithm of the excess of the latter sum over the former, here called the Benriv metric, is 1.37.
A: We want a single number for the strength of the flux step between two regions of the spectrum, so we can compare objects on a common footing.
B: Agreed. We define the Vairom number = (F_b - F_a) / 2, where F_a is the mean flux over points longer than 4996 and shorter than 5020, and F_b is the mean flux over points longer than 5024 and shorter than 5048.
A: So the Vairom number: 0.2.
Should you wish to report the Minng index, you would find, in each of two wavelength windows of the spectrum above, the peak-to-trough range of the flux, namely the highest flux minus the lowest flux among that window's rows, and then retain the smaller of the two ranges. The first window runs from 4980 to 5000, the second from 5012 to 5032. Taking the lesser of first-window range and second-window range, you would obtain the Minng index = 3.30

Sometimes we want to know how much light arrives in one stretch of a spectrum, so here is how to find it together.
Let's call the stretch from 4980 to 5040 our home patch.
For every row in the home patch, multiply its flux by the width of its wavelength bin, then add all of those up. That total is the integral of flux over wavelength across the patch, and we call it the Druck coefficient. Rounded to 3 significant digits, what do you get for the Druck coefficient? 942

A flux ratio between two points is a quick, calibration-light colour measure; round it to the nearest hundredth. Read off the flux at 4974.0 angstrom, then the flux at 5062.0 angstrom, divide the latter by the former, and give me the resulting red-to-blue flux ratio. 0.95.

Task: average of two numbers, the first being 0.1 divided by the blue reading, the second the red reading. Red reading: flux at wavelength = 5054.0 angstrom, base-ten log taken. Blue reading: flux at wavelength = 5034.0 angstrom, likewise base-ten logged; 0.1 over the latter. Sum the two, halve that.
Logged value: 0.644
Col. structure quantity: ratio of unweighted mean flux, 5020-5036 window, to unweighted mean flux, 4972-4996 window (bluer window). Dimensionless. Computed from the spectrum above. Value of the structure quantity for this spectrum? 0.96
